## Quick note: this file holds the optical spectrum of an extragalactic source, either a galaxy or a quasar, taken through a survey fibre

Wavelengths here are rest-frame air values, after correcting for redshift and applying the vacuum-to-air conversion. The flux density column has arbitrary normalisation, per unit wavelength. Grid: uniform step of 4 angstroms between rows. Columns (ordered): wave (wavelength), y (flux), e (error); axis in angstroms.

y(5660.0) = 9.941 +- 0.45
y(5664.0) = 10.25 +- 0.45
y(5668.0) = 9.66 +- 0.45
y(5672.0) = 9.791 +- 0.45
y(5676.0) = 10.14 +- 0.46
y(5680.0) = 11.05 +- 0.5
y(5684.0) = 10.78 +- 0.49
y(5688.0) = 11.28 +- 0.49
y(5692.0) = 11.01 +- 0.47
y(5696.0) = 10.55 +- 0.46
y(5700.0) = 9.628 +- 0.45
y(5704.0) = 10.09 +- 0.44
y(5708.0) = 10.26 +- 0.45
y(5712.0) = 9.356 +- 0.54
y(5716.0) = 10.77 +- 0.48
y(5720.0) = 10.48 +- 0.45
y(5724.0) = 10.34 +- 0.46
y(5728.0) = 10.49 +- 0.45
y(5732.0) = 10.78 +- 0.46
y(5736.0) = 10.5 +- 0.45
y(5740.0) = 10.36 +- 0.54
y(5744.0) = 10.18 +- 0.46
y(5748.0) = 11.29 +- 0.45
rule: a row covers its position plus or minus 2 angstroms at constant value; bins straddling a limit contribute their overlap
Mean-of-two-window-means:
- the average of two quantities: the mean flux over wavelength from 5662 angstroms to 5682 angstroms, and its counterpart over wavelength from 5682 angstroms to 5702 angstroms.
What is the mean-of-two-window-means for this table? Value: 10.4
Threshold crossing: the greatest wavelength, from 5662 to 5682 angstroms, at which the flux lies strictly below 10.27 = 5676.0 angstroms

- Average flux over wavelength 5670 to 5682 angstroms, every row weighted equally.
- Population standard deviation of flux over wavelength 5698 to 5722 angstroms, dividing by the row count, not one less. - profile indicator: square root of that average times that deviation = 2.23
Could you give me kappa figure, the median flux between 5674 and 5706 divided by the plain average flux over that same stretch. 1.009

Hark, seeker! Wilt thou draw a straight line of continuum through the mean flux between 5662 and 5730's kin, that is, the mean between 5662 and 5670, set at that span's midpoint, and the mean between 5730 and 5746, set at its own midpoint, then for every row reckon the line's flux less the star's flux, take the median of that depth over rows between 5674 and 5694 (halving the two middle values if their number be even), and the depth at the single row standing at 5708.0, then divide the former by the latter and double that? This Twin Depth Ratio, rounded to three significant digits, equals 131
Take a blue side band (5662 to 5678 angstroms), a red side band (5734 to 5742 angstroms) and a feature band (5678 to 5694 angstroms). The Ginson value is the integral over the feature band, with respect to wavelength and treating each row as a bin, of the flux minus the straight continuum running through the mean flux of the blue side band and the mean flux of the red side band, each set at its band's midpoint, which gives 15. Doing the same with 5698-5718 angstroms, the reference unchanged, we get -4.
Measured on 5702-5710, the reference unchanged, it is 0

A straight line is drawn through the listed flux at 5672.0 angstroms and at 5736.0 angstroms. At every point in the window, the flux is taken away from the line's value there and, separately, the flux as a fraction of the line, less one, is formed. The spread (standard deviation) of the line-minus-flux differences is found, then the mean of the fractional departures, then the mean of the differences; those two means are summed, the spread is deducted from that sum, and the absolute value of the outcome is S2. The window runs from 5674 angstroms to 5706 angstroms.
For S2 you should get 1.1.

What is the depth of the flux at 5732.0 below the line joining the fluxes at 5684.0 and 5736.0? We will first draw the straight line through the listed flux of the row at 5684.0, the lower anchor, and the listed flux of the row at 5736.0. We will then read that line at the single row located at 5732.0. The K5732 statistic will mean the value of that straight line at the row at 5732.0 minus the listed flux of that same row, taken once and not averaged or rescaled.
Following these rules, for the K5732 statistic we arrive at -0.3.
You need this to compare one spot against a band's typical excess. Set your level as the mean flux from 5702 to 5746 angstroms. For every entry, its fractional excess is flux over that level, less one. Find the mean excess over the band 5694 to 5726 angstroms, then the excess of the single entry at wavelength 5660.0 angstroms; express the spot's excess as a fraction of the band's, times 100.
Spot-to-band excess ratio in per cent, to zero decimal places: 269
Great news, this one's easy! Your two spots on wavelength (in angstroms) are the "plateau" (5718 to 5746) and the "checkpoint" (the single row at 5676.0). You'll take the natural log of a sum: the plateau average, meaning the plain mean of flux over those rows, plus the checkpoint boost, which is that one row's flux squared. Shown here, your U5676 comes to 4.73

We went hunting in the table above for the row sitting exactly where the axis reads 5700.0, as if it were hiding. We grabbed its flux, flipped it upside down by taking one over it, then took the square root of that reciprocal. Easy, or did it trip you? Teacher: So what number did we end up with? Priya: 0.322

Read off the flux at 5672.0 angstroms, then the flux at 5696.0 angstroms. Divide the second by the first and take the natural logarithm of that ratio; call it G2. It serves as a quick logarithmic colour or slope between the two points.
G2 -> 0.07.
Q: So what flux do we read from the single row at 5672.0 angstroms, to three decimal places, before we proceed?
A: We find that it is 9.791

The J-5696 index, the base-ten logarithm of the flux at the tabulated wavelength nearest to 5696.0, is 1.02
